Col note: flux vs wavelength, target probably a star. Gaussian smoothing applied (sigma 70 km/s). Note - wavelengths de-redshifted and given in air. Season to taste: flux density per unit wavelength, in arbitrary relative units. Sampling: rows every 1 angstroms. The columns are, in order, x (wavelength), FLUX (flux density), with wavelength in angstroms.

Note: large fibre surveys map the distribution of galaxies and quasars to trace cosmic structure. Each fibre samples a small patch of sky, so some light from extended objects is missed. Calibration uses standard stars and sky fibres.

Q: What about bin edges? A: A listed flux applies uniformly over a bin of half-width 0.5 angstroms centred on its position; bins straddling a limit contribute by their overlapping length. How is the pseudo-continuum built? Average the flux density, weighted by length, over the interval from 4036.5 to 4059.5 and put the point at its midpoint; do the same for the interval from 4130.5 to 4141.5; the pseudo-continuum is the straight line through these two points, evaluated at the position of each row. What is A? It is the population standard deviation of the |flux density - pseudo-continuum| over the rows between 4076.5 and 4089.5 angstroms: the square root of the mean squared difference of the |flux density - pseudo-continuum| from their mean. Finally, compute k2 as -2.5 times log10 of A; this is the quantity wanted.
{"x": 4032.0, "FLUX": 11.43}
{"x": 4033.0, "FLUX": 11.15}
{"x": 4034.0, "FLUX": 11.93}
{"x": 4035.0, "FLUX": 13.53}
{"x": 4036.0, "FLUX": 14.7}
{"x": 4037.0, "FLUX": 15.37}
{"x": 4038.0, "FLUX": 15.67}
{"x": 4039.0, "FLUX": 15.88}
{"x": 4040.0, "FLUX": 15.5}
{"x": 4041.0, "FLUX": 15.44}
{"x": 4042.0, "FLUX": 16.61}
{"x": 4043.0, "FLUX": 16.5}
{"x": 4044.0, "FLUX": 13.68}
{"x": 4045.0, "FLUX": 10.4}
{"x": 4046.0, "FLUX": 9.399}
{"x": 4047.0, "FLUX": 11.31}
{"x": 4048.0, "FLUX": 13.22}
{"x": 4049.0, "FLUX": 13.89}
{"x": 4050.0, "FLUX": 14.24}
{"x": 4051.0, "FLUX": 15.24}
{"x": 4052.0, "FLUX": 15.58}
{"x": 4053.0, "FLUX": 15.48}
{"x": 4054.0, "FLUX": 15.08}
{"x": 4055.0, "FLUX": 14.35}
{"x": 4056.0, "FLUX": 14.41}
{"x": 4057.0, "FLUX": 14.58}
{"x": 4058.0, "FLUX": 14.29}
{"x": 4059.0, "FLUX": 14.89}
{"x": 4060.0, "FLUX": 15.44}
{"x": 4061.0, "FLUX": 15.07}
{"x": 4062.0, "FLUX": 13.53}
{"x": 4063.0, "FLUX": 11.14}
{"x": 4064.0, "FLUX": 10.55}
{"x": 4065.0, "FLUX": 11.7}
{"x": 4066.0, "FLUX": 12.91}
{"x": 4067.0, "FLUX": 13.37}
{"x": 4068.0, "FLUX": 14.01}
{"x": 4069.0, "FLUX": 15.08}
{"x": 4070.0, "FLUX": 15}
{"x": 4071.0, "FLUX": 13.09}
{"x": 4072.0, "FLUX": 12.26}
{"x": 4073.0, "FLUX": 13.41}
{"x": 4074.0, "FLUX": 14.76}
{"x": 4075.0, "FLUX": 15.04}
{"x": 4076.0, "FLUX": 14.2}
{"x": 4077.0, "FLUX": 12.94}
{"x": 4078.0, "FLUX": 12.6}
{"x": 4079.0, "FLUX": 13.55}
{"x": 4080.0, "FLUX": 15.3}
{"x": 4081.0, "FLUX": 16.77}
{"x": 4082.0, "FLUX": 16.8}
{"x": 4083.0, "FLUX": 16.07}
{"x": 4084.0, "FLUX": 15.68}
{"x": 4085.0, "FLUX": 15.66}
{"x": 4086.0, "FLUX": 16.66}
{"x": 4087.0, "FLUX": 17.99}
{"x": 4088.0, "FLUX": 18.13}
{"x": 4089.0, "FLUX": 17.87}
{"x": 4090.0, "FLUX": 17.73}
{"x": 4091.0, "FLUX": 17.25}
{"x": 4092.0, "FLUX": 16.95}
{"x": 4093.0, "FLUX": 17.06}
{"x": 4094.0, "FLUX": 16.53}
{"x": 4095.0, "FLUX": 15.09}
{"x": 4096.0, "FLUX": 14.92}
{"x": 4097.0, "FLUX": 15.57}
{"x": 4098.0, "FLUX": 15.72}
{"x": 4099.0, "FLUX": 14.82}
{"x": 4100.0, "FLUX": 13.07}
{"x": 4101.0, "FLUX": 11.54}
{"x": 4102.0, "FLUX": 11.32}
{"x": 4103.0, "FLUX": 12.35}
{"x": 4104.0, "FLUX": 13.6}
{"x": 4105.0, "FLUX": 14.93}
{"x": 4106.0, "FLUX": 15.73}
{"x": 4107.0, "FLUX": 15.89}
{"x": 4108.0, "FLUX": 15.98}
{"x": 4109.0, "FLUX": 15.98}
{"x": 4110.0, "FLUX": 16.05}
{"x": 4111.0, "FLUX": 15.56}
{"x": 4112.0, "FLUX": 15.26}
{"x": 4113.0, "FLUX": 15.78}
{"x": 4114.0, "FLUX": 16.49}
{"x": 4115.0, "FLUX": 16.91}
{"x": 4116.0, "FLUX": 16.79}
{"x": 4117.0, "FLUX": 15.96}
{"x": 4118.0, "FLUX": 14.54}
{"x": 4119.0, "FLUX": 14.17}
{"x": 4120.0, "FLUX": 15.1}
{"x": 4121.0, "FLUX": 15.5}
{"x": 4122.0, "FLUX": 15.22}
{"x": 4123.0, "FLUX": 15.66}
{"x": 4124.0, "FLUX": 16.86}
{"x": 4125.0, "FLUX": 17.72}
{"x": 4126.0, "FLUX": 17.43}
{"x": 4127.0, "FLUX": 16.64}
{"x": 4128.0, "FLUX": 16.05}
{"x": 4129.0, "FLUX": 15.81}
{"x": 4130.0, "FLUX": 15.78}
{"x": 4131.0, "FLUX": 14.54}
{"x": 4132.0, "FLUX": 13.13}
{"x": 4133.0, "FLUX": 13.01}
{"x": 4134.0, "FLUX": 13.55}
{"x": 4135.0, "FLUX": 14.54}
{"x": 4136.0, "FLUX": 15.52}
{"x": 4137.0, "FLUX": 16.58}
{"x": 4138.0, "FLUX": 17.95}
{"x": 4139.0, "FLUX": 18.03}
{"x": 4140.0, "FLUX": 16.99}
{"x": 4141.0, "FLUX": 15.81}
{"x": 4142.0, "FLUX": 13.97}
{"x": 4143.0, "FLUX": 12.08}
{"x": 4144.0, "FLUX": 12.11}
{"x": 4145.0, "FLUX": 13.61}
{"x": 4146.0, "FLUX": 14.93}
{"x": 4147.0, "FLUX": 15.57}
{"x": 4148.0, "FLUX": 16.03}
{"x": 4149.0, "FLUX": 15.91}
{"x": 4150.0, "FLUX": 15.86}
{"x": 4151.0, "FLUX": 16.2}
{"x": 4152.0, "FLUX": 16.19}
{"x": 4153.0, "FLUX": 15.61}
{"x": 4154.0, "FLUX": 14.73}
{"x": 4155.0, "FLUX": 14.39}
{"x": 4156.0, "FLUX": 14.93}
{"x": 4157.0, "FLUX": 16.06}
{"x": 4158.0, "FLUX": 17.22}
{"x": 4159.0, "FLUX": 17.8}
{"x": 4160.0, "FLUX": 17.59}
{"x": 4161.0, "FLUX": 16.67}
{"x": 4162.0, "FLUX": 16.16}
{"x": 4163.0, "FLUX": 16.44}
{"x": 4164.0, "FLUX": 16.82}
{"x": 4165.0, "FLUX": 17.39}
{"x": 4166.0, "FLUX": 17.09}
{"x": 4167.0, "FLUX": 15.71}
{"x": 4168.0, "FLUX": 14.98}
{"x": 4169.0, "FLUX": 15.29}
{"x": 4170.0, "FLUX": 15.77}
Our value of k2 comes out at 0.2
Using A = 0.9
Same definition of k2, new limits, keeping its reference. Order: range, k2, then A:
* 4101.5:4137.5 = 0.2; 0.8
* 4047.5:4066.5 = -0.1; 1.1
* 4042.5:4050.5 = -0.5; 1.6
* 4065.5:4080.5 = 0.4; 0.7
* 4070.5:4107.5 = 0.0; 1.0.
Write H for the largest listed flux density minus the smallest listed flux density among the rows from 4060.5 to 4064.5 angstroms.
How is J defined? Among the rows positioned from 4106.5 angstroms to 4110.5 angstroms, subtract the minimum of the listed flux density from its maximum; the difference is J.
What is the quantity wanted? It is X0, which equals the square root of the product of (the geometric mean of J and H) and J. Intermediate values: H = 4.5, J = 0.2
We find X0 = 0.4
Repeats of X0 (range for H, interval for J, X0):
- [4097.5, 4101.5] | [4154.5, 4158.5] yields 3.1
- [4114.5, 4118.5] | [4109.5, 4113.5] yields 1.0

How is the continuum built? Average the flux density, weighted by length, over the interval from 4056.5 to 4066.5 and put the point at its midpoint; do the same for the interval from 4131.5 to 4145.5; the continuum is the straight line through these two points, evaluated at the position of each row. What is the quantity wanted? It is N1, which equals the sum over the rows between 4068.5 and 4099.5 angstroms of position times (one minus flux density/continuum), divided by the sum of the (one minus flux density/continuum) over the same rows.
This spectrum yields 4087.8 angstroms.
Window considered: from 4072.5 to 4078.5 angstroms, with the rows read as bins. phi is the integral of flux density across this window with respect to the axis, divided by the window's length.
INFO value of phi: 13.8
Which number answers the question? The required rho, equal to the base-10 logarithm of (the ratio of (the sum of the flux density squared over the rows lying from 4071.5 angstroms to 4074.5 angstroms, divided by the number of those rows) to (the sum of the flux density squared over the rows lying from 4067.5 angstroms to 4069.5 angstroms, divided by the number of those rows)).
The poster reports -0.06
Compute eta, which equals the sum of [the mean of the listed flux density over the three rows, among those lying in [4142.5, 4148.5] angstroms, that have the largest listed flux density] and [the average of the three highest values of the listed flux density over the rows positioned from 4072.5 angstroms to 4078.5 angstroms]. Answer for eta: 30.2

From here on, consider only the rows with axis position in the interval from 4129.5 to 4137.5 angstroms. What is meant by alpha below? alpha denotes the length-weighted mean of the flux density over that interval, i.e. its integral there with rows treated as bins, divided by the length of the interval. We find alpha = 14.6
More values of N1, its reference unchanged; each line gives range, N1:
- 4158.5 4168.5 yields 4162.3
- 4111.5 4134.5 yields 4119.2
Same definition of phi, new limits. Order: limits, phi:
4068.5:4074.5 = 13.9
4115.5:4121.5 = 15.3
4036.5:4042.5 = 15.7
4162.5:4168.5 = 16.4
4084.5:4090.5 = 17.3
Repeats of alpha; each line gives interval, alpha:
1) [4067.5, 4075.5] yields 14.1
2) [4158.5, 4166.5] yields 17.0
